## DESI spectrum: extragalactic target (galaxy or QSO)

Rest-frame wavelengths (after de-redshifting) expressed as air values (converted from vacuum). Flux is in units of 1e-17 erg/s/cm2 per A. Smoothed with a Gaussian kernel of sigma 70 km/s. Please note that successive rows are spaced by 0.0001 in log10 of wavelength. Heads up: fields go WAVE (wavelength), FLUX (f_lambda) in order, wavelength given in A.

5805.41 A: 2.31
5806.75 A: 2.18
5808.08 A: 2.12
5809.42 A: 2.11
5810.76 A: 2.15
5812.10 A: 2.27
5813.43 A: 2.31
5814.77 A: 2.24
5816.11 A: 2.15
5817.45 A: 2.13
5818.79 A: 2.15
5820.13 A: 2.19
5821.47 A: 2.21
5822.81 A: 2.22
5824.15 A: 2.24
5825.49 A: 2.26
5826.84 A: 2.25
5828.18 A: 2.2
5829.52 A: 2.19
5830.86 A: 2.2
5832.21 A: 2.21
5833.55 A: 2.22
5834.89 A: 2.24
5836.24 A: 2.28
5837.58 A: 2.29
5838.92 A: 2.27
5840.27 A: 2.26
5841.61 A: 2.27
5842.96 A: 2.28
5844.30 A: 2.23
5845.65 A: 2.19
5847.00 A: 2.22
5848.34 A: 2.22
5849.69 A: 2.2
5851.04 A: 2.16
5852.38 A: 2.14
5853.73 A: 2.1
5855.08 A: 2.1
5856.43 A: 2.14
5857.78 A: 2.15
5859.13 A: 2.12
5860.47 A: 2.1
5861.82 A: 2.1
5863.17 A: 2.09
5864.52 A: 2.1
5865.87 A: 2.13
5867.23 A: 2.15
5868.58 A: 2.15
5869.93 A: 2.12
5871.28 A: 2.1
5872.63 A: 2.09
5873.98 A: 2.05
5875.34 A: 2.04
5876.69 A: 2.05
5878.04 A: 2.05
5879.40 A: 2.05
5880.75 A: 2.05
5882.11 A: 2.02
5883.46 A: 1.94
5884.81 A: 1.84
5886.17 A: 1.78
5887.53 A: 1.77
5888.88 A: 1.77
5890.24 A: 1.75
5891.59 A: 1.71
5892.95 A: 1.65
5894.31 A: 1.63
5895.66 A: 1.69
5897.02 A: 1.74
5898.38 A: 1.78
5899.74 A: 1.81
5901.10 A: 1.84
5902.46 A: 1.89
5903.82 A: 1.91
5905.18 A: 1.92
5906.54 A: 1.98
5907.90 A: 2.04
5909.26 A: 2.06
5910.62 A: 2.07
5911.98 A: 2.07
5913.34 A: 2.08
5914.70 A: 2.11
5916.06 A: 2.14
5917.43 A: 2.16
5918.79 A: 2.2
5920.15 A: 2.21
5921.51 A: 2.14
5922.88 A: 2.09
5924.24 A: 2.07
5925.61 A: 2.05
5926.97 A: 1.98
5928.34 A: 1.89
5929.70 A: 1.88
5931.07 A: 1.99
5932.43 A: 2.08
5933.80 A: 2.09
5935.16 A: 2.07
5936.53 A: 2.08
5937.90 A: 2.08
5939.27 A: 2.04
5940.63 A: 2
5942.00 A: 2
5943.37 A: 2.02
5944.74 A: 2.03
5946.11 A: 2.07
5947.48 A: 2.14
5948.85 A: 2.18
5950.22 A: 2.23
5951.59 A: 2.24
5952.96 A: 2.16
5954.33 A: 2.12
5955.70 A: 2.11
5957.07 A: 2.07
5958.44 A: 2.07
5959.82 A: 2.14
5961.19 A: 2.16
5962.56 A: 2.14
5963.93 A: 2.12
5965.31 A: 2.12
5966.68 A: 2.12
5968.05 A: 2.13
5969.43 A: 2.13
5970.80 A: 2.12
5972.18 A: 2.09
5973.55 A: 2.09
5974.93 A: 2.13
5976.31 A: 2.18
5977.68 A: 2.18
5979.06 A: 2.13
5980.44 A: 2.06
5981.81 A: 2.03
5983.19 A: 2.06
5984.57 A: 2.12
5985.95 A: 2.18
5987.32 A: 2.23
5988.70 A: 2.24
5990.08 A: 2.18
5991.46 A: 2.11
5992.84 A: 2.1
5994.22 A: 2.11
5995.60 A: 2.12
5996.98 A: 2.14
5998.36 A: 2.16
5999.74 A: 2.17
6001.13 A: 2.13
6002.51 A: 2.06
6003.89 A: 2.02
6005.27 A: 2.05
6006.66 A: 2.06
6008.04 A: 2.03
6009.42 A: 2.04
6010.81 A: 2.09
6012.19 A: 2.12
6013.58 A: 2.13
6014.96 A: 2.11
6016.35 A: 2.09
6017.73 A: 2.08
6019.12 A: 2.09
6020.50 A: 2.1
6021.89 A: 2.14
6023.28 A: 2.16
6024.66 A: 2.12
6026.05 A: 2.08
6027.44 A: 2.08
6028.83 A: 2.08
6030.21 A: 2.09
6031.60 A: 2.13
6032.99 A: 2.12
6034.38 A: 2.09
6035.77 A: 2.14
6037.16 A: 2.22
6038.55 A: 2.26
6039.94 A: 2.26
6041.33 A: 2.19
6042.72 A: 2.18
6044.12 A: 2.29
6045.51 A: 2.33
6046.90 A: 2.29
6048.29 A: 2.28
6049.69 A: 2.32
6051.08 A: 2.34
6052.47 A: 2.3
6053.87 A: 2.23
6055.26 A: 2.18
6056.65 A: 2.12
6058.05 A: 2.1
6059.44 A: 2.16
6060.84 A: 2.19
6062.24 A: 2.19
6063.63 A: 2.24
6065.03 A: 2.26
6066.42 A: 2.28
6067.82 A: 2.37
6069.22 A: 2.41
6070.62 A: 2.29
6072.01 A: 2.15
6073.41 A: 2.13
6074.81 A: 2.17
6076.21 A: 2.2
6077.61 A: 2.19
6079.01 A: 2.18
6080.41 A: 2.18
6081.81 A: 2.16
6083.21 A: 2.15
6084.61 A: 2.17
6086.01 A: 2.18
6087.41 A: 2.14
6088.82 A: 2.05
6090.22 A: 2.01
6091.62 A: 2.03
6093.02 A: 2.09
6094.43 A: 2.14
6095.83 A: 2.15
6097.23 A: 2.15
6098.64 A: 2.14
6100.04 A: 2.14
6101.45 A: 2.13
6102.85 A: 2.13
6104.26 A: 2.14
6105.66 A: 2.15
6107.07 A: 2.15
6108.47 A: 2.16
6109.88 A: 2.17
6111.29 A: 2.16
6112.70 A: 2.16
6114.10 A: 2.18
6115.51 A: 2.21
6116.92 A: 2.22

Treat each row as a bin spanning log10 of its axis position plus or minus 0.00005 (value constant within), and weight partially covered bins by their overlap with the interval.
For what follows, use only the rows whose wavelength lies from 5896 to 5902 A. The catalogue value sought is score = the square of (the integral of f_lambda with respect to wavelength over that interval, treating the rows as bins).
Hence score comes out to 115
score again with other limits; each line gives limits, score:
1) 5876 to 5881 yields 105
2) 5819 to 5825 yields 176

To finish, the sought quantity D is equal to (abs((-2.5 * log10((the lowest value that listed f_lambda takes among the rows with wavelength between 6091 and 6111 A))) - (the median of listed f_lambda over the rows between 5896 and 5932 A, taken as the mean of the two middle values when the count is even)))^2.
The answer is 7.92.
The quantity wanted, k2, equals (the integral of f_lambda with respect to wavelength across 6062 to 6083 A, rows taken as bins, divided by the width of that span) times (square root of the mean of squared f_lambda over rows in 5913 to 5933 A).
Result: 4.62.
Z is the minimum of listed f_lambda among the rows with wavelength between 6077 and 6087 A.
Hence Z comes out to 2.15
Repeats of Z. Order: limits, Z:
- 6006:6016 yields 2.03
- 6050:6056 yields 2.18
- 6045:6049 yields 2.28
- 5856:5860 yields 2.12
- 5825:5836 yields 2.19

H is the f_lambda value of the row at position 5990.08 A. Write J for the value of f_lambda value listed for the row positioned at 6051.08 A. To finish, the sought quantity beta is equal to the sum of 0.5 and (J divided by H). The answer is 1.57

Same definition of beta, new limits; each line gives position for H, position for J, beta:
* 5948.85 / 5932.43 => 1.45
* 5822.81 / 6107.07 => 1.47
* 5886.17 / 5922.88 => 1.67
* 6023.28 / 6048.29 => 1.56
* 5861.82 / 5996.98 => 1.52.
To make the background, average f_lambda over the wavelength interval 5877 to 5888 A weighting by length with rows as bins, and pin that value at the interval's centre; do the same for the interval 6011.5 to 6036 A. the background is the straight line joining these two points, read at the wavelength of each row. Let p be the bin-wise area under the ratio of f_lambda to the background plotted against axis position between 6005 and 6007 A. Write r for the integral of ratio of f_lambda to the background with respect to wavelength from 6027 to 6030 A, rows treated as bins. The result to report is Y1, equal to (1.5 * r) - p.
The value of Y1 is 2.5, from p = 1.96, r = 2.96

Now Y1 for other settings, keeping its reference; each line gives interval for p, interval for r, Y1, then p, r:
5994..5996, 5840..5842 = 1.6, 2.04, 2.40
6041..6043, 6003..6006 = 2.3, 2.05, 2.93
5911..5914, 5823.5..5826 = 1.3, 3.15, 3.00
